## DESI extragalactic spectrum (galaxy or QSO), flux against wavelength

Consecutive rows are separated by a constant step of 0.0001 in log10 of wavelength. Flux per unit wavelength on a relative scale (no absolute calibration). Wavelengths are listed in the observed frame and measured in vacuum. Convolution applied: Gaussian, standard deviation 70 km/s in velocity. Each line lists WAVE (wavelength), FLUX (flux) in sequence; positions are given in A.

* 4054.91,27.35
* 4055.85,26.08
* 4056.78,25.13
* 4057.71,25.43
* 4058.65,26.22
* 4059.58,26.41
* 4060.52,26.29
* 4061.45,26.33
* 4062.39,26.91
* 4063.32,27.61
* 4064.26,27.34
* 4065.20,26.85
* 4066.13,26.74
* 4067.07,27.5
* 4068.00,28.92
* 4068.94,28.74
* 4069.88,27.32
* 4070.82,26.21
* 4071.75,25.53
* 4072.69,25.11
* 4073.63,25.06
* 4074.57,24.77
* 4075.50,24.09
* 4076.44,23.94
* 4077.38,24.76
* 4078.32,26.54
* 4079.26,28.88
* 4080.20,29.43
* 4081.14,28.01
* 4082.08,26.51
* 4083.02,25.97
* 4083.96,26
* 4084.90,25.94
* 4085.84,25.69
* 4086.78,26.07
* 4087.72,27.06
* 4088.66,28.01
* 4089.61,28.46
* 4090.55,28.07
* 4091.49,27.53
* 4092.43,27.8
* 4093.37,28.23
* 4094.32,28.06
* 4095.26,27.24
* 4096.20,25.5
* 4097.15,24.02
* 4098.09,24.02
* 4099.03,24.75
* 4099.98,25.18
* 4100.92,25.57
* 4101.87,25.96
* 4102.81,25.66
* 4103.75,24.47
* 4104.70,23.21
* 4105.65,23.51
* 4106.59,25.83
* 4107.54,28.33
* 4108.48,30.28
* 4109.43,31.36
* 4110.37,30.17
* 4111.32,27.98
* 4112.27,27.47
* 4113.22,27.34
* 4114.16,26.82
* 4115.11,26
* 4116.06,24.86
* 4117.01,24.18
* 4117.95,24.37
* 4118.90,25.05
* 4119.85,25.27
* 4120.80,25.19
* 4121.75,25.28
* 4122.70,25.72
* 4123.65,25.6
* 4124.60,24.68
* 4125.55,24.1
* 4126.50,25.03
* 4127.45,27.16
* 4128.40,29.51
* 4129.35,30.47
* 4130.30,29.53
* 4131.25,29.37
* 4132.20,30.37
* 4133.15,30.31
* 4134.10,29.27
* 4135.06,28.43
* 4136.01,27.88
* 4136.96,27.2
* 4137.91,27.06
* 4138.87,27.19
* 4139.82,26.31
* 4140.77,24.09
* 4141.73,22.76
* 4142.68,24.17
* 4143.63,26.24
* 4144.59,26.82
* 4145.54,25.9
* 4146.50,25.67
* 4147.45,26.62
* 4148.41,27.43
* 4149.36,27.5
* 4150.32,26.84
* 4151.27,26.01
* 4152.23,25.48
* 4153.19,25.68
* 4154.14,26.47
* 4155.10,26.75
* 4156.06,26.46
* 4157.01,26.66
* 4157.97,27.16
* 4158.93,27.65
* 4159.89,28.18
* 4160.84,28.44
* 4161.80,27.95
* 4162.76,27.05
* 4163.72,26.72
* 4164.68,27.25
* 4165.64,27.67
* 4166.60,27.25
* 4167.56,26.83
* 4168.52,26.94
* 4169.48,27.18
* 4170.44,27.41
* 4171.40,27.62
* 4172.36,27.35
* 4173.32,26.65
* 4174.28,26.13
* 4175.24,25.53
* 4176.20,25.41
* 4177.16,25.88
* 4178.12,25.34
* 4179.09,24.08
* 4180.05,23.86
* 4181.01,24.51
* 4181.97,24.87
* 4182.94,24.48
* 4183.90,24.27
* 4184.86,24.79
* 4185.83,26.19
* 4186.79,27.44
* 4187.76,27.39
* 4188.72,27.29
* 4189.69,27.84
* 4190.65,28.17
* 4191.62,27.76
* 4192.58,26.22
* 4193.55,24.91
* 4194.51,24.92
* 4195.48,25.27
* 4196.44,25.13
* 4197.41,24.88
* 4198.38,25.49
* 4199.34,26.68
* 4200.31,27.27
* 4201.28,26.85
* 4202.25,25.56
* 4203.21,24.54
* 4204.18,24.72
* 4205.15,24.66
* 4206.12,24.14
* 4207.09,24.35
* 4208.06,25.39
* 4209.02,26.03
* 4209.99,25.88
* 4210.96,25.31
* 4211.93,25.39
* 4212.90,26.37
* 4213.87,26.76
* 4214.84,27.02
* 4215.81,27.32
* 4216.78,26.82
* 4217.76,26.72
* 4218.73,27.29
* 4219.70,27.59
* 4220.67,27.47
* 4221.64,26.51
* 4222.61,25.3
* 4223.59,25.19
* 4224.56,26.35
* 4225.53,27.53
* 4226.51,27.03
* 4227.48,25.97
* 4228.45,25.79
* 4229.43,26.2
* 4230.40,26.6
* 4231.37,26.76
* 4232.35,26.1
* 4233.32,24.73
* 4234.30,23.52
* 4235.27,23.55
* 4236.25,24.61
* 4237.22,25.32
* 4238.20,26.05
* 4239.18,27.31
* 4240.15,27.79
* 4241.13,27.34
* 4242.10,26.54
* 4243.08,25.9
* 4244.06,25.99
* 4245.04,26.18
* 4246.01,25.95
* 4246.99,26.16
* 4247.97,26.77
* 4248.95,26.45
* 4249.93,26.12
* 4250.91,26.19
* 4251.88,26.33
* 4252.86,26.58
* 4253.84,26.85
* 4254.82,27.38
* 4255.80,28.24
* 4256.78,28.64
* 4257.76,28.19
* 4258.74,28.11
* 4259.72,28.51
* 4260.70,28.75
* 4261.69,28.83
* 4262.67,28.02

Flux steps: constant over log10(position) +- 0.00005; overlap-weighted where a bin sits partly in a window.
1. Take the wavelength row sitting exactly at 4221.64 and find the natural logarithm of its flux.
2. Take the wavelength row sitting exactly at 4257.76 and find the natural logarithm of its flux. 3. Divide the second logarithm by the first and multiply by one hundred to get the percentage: 102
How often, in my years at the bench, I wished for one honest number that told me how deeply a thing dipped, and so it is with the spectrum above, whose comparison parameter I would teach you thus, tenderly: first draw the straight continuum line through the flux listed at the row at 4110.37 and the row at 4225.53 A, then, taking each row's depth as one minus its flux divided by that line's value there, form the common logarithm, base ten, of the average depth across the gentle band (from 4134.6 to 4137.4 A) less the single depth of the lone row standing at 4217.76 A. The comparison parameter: -1.63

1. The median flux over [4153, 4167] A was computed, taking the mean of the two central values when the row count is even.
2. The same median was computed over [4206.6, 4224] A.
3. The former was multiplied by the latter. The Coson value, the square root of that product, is 26.8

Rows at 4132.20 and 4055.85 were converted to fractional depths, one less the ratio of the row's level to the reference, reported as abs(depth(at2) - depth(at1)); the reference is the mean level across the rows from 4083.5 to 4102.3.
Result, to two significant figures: 0.16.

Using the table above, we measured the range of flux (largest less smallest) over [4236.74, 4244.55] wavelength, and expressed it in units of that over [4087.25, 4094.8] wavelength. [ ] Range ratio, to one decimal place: 1.8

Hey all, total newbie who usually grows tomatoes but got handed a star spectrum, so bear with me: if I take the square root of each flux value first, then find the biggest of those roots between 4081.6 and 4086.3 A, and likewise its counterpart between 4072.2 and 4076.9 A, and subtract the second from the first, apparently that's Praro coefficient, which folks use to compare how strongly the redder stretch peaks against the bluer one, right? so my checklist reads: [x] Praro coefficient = 0.14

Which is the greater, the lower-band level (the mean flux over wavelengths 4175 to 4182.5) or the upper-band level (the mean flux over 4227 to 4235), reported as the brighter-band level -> 25.7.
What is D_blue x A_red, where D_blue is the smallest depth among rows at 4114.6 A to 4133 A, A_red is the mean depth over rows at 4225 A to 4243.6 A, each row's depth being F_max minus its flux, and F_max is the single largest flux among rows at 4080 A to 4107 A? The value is -3.5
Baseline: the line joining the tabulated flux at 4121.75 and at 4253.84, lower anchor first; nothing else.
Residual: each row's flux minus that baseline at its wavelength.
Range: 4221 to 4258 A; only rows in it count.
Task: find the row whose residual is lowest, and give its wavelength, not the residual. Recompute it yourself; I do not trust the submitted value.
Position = 4234.30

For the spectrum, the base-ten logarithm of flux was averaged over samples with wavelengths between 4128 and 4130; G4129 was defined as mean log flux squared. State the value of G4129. 2.18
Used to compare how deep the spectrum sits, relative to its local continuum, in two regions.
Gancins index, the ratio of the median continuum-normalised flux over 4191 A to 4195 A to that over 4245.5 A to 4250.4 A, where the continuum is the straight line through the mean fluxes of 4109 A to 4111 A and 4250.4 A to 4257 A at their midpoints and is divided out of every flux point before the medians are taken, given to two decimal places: 0.93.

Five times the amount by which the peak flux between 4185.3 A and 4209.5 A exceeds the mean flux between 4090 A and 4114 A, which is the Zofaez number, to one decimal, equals 7.3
